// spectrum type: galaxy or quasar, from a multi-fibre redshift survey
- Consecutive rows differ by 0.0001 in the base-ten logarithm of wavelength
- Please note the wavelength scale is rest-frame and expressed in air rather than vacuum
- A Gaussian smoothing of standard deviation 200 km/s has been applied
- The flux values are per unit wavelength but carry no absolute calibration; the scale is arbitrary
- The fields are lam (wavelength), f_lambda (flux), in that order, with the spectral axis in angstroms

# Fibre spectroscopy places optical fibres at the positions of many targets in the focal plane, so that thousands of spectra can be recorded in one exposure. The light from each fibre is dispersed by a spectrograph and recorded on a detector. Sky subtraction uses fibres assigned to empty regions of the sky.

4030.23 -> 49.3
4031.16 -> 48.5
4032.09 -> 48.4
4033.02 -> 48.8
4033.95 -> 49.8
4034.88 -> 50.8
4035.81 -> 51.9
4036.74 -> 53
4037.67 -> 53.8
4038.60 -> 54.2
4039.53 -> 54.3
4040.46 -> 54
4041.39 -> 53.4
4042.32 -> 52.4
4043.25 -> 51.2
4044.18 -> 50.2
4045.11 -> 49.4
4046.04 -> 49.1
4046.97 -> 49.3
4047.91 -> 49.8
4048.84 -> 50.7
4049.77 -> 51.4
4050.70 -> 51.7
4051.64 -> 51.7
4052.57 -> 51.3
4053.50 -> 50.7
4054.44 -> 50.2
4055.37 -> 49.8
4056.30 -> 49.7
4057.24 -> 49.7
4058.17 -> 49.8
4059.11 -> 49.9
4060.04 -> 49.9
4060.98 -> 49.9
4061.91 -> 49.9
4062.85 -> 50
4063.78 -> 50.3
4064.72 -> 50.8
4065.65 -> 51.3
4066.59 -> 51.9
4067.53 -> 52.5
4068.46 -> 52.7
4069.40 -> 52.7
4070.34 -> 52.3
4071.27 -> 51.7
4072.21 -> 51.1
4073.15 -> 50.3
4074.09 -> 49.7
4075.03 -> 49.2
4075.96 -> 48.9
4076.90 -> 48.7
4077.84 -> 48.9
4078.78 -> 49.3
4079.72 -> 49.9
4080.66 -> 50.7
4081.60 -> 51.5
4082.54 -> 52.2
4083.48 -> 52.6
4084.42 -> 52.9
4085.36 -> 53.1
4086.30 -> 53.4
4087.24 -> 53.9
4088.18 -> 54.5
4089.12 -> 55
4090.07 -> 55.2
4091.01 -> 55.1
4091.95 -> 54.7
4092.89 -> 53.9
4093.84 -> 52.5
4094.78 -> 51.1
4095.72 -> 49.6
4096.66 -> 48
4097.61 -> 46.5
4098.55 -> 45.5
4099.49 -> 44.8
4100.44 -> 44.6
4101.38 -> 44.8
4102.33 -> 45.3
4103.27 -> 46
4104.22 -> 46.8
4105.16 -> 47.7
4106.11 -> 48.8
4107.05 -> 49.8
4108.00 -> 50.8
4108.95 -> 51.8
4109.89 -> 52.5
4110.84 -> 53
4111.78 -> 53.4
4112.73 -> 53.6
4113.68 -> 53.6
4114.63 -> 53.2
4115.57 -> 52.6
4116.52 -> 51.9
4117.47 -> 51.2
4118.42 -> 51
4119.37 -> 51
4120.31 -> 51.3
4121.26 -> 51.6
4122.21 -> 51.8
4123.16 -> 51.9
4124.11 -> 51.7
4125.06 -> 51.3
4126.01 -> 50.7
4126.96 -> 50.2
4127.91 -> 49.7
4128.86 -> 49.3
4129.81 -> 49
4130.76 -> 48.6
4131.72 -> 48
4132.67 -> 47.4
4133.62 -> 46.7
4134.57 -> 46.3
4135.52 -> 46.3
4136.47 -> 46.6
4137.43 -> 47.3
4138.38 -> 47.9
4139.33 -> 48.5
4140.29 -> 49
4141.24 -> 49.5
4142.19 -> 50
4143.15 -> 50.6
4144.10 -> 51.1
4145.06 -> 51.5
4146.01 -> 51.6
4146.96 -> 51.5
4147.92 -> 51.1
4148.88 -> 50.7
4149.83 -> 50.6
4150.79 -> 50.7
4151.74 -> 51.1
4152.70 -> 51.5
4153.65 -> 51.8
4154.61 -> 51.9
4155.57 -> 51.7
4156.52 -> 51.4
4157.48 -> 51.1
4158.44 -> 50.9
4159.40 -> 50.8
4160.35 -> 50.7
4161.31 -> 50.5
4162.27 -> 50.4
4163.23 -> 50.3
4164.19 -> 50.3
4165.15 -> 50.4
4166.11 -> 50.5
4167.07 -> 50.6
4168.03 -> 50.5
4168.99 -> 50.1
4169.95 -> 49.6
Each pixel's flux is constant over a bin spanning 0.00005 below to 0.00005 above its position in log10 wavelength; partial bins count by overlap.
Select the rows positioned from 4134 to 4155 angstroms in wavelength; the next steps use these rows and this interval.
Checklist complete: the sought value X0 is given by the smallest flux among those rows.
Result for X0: 46.3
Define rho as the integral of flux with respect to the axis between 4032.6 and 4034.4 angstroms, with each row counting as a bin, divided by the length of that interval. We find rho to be 49.3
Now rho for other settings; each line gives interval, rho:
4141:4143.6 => 50.0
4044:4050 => 49.9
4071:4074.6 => 50.5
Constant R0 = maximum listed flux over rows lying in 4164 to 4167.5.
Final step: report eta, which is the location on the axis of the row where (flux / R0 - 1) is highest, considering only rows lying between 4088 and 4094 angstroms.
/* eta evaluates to 4090.07 angstroms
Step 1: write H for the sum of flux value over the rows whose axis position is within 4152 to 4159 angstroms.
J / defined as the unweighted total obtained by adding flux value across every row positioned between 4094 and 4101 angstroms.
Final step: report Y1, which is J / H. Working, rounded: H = 360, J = 330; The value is 0.92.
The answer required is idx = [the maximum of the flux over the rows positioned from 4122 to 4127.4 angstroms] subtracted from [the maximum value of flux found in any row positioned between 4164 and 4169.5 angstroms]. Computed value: -1.3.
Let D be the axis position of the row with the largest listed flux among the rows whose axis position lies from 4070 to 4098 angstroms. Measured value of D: 4090.07 angstroms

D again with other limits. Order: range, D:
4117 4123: 4122.21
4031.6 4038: 4037.67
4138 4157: 4154.61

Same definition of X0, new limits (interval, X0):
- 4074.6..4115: 44.6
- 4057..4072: 49.7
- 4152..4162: 50.5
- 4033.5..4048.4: 49.1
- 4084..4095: 51.1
